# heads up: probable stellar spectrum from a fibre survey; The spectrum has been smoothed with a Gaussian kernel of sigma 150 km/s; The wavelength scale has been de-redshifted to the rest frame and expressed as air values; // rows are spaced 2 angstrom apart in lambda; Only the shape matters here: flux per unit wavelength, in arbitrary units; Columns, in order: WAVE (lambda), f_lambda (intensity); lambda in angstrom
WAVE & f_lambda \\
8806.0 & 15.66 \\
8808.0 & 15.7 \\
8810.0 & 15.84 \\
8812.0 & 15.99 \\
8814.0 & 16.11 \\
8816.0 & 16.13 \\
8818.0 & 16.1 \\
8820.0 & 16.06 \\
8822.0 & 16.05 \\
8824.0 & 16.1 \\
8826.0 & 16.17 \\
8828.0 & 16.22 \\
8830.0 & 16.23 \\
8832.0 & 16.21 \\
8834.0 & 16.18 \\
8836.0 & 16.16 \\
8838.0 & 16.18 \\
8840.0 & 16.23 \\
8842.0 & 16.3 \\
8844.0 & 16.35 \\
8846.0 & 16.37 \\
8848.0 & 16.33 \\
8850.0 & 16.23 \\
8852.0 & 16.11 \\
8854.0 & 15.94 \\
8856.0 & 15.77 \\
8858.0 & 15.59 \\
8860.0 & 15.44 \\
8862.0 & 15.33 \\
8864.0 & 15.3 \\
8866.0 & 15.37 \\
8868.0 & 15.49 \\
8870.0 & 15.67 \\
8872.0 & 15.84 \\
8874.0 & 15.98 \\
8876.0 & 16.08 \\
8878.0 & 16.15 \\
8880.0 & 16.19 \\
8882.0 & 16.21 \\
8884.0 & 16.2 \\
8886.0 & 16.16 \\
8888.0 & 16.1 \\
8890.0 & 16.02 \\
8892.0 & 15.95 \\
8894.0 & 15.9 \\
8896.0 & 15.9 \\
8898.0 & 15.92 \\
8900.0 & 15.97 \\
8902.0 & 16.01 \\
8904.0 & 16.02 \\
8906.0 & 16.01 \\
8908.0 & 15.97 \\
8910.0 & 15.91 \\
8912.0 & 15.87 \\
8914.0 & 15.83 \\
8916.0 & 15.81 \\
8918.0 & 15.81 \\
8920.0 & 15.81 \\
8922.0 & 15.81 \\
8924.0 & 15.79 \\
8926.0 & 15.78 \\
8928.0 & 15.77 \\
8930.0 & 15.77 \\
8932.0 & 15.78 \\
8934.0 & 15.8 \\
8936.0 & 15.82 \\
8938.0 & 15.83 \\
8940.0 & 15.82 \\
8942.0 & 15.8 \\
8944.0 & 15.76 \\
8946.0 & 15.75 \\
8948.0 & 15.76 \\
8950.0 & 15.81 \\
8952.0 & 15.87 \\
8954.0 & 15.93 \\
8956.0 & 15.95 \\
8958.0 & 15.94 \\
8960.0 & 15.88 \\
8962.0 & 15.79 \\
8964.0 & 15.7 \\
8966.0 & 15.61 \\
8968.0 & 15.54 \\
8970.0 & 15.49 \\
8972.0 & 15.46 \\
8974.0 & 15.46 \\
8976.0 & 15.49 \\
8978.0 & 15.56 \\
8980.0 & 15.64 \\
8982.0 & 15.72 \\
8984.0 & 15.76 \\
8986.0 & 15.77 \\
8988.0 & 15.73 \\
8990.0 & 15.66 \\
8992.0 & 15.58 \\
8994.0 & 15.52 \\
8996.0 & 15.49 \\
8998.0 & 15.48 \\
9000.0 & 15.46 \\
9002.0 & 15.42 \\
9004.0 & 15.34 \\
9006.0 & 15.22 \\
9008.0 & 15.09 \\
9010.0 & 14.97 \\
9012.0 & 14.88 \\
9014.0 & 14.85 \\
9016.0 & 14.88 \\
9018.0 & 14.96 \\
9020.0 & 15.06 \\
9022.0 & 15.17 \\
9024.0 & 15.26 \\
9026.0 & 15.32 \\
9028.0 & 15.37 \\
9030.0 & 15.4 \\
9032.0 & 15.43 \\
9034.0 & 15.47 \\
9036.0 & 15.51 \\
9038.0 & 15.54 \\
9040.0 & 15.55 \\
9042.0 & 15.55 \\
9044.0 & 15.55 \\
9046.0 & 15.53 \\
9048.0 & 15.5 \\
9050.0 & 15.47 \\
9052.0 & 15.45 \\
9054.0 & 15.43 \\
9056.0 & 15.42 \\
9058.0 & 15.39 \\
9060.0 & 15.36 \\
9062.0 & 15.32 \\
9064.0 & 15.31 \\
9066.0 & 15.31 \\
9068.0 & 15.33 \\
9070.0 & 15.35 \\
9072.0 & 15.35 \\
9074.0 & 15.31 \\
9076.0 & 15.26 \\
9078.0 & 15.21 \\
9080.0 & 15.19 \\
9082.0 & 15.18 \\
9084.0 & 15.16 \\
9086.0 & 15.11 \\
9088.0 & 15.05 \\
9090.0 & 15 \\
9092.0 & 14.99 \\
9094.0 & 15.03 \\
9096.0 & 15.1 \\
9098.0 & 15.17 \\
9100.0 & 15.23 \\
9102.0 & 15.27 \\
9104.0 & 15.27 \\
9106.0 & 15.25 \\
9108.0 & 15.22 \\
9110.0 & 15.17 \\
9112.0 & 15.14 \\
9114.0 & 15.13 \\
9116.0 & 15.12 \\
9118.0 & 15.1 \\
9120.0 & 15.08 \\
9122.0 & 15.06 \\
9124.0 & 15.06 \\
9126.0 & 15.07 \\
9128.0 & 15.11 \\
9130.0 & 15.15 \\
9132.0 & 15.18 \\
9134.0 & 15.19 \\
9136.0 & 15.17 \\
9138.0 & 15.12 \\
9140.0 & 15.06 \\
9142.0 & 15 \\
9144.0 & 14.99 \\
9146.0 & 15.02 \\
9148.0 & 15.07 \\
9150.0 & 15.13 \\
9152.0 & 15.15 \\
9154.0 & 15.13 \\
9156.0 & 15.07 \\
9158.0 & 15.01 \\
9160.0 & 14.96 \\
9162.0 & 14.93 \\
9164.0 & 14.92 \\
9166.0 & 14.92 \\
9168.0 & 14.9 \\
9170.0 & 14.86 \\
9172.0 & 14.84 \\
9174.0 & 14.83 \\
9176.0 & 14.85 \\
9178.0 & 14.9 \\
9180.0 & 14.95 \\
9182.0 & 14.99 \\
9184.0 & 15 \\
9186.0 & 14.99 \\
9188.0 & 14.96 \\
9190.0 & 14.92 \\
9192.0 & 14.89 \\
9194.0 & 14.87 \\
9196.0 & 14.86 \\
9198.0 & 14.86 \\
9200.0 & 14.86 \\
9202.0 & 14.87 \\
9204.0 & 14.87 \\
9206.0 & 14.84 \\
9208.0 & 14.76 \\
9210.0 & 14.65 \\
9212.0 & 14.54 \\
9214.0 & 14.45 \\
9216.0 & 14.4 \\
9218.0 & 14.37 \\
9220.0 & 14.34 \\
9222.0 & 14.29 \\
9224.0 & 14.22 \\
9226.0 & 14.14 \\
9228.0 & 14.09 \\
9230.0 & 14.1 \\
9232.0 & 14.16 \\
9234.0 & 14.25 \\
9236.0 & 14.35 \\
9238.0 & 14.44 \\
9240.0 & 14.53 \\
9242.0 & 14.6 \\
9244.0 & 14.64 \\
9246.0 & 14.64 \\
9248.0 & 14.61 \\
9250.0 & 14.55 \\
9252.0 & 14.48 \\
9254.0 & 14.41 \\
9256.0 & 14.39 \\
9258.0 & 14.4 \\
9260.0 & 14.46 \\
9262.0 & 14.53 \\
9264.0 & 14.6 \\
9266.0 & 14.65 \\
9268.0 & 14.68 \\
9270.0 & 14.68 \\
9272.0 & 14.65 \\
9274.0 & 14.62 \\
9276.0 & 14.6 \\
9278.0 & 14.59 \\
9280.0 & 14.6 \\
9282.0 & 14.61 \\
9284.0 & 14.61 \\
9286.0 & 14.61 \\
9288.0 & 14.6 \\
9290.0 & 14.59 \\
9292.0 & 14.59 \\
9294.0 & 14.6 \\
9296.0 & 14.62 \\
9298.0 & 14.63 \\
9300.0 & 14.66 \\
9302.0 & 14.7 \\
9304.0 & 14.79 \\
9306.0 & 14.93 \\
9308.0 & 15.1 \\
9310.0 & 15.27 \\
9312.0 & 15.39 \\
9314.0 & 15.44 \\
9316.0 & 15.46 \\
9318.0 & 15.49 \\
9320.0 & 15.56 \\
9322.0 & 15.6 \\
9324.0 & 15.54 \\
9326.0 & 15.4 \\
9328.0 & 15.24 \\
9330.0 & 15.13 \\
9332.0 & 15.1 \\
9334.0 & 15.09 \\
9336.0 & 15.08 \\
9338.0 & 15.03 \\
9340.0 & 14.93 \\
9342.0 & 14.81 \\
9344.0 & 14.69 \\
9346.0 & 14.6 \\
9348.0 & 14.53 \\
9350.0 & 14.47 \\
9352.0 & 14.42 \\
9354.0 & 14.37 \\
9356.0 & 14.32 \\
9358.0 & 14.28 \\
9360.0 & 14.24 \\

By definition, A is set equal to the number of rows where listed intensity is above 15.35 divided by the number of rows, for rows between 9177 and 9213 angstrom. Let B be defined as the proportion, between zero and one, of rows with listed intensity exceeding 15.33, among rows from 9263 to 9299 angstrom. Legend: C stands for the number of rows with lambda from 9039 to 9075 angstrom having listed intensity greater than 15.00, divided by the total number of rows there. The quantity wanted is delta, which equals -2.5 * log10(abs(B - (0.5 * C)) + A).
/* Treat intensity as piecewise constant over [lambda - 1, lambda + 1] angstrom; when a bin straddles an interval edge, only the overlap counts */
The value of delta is 0.8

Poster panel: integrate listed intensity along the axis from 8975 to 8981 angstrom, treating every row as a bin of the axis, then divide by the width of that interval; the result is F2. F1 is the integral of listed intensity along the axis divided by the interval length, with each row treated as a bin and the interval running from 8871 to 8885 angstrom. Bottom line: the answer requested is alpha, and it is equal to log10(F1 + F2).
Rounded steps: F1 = 16.1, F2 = 15.6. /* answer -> 1.500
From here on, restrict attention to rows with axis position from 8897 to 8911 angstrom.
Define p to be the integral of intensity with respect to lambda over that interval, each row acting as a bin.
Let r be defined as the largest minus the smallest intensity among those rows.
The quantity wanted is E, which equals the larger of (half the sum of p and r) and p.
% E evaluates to 224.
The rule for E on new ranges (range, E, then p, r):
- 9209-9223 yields 202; 202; 0.36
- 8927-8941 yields 221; 221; 0.06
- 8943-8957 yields 222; 222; 0.20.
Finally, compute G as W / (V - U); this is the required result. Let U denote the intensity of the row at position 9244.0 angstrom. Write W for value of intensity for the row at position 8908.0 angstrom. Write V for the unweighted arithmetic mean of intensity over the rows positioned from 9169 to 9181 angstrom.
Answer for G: 69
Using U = 14.64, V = 14.9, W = 15.97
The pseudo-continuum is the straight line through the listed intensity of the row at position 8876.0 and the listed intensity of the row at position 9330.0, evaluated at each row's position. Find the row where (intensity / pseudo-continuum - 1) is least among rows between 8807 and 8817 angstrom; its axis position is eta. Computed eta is 8808.0 angstrom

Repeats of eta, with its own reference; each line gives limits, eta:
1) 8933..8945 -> 8944.0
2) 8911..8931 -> 8928.0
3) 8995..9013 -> 9012.0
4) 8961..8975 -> 8972.0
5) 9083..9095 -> 9092.0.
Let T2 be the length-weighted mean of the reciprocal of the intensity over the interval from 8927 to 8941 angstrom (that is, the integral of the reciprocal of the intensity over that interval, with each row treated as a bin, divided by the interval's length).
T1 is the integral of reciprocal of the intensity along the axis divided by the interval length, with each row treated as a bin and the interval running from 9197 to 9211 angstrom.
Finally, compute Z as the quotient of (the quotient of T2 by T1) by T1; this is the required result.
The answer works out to 13.9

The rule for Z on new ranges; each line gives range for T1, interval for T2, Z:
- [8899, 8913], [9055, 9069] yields 16.6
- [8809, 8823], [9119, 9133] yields 17.0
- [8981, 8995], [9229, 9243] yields 17.1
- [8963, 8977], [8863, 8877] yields 15.4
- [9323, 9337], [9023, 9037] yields 15.1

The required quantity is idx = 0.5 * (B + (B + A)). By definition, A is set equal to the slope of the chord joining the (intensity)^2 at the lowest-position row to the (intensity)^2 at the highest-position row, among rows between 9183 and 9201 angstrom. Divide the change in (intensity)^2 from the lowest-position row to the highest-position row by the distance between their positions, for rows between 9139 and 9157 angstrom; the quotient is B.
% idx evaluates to -0.1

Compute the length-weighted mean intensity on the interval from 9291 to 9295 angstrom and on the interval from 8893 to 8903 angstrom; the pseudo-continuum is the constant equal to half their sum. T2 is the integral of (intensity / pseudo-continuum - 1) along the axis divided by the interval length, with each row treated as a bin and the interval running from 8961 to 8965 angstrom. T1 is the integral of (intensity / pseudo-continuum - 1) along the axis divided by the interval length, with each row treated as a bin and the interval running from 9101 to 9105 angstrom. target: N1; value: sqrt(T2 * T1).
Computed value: 0.002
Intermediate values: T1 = 0.00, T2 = 0.031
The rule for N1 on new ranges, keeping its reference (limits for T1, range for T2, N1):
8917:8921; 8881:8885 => 0.047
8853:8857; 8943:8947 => 0.035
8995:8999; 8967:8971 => 0.015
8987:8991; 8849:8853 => 0.041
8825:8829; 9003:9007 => 0.007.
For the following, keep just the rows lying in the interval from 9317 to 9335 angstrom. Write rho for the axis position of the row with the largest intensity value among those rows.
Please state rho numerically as 9322.0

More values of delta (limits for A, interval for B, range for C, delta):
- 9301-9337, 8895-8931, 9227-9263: -0.4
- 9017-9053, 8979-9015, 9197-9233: -0.4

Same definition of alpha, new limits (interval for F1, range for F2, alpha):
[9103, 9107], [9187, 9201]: 1.479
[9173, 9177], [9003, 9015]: 1.476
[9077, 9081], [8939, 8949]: 1.491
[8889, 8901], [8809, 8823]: 1.505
